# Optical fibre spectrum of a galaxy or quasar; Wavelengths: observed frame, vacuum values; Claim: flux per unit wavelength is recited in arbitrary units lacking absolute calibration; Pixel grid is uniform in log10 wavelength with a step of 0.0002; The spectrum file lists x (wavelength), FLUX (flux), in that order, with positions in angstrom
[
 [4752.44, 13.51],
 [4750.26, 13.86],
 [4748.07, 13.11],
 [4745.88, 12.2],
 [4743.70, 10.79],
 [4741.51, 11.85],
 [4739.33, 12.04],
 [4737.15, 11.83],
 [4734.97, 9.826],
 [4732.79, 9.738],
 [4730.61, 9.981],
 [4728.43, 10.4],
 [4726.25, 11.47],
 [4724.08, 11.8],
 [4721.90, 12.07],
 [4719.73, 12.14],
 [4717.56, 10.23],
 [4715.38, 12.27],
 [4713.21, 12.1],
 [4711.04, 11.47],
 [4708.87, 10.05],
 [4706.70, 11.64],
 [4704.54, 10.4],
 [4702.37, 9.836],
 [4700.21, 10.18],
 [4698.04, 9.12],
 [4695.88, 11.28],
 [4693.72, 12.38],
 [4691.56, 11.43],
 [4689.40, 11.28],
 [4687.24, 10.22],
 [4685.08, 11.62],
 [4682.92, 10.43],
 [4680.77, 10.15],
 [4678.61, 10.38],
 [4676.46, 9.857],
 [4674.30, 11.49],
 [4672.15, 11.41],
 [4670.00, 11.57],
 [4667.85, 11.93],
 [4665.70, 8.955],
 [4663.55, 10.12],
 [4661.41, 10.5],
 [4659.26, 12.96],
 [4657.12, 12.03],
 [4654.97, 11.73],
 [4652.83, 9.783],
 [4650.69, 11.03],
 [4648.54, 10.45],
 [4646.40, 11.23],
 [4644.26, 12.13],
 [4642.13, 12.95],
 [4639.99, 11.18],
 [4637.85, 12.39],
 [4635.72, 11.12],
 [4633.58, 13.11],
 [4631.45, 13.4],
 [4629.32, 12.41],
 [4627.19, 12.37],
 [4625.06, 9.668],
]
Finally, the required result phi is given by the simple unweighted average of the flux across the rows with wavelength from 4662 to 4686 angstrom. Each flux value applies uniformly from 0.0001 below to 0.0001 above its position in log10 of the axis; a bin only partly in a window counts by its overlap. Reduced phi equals 10.7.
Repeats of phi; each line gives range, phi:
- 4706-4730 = 11.4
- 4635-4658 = 11.5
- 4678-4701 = 10.8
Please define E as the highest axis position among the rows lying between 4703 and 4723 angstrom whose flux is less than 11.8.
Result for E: 4717.56 angstrom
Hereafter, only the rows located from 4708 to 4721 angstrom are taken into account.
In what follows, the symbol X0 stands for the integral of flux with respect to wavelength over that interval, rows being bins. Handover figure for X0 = 148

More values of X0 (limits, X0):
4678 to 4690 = 128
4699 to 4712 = 137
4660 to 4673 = 140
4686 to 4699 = 143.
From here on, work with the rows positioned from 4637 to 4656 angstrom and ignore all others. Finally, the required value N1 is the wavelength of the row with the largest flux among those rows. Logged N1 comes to 4642.13 angstrom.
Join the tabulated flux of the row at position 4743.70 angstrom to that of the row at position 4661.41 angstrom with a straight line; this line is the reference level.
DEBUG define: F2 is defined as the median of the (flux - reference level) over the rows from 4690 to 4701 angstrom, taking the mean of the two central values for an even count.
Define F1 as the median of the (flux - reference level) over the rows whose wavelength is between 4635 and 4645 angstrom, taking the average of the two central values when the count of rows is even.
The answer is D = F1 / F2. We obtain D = 2.6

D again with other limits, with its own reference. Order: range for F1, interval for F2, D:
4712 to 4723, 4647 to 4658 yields 2.5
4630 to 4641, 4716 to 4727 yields 1.8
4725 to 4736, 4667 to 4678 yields -0.8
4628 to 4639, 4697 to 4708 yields -4.4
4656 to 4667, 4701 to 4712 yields 0.0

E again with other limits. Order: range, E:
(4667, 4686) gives 4685.08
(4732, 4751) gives 4743.70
